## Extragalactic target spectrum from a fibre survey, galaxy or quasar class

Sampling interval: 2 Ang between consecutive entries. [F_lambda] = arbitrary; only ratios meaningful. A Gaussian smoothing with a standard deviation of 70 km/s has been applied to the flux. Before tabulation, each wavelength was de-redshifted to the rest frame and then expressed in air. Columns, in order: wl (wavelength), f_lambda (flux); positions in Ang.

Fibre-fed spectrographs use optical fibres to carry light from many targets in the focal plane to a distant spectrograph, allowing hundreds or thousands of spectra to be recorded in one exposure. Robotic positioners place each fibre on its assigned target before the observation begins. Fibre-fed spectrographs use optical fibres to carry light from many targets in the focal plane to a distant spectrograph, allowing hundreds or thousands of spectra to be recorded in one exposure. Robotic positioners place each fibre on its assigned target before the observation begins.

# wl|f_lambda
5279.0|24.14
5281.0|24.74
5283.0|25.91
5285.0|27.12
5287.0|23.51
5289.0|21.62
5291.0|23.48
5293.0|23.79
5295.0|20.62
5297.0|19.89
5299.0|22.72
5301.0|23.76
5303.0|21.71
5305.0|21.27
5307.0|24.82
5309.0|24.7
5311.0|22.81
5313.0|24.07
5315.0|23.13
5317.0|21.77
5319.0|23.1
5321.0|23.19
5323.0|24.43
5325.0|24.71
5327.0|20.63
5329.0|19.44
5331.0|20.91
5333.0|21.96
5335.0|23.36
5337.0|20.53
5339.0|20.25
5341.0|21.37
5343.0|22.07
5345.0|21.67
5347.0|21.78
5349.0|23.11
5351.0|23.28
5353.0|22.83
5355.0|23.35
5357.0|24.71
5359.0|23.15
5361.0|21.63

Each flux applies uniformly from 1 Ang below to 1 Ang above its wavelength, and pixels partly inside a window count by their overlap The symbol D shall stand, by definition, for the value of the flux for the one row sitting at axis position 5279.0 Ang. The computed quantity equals 24.14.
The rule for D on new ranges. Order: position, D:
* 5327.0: 20.63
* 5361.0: 21.63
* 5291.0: 23.48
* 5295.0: 20.62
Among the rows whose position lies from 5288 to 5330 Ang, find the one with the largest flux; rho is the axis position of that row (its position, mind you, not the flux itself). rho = 5307.0 Ang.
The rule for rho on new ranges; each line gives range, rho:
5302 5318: 5307.0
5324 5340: 5325.0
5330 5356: 5335.0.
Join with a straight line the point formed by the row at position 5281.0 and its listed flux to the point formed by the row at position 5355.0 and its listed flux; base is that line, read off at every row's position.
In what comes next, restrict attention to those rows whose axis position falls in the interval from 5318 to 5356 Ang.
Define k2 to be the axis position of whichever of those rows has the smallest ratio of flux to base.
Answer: 5329.0 Ang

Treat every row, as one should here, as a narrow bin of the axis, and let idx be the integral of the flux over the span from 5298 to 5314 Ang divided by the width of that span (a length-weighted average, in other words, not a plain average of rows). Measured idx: 23.2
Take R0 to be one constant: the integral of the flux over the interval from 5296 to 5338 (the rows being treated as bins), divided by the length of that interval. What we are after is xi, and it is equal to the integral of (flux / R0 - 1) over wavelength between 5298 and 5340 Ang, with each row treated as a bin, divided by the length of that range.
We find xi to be 0.001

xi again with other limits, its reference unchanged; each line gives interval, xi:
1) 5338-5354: -0.021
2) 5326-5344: -0.060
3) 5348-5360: 0.039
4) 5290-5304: -0.011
